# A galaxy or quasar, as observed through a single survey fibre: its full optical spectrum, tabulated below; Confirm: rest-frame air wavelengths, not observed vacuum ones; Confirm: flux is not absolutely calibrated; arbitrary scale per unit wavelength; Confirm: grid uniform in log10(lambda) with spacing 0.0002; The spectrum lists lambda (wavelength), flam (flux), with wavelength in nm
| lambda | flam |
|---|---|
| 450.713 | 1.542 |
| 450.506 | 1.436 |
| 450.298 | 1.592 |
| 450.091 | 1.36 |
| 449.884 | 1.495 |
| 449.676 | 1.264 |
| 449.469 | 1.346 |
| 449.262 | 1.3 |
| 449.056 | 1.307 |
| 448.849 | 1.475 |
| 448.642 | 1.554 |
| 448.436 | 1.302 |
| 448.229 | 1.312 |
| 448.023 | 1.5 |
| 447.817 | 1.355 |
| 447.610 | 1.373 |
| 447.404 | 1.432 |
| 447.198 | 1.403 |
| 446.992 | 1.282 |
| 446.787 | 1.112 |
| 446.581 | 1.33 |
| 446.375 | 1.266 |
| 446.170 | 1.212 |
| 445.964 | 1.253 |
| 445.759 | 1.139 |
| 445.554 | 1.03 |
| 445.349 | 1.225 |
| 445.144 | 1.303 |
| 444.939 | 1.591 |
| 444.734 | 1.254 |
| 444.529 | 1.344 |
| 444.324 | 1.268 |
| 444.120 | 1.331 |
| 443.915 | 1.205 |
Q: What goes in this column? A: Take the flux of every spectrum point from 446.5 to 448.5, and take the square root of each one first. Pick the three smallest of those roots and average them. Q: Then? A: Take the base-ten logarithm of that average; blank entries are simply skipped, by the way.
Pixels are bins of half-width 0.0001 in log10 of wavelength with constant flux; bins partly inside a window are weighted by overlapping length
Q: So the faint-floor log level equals 0.045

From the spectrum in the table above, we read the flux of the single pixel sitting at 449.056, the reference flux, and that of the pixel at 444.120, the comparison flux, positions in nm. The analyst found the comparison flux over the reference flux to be 1.02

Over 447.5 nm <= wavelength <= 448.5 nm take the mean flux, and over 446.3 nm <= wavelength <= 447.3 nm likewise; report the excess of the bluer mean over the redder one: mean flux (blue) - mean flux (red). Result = -0.09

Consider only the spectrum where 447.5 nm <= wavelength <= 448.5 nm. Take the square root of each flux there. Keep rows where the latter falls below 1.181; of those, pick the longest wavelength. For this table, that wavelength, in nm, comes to 448.436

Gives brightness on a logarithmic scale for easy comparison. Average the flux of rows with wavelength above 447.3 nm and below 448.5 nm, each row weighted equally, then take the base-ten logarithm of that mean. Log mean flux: 0.140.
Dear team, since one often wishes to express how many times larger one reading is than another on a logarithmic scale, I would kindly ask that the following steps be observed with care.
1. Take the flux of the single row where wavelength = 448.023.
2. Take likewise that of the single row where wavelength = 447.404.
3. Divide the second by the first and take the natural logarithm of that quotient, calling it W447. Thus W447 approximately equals -0.05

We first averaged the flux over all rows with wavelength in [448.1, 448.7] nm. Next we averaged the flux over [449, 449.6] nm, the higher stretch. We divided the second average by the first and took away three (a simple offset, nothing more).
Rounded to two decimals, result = -2.05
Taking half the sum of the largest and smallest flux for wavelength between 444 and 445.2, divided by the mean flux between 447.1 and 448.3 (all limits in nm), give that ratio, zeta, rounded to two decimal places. 1.02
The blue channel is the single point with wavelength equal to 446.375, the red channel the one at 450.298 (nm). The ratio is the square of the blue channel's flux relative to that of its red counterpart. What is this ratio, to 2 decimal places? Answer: 0.63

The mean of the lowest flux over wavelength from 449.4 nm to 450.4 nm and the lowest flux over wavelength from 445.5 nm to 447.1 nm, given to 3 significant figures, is 1.15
